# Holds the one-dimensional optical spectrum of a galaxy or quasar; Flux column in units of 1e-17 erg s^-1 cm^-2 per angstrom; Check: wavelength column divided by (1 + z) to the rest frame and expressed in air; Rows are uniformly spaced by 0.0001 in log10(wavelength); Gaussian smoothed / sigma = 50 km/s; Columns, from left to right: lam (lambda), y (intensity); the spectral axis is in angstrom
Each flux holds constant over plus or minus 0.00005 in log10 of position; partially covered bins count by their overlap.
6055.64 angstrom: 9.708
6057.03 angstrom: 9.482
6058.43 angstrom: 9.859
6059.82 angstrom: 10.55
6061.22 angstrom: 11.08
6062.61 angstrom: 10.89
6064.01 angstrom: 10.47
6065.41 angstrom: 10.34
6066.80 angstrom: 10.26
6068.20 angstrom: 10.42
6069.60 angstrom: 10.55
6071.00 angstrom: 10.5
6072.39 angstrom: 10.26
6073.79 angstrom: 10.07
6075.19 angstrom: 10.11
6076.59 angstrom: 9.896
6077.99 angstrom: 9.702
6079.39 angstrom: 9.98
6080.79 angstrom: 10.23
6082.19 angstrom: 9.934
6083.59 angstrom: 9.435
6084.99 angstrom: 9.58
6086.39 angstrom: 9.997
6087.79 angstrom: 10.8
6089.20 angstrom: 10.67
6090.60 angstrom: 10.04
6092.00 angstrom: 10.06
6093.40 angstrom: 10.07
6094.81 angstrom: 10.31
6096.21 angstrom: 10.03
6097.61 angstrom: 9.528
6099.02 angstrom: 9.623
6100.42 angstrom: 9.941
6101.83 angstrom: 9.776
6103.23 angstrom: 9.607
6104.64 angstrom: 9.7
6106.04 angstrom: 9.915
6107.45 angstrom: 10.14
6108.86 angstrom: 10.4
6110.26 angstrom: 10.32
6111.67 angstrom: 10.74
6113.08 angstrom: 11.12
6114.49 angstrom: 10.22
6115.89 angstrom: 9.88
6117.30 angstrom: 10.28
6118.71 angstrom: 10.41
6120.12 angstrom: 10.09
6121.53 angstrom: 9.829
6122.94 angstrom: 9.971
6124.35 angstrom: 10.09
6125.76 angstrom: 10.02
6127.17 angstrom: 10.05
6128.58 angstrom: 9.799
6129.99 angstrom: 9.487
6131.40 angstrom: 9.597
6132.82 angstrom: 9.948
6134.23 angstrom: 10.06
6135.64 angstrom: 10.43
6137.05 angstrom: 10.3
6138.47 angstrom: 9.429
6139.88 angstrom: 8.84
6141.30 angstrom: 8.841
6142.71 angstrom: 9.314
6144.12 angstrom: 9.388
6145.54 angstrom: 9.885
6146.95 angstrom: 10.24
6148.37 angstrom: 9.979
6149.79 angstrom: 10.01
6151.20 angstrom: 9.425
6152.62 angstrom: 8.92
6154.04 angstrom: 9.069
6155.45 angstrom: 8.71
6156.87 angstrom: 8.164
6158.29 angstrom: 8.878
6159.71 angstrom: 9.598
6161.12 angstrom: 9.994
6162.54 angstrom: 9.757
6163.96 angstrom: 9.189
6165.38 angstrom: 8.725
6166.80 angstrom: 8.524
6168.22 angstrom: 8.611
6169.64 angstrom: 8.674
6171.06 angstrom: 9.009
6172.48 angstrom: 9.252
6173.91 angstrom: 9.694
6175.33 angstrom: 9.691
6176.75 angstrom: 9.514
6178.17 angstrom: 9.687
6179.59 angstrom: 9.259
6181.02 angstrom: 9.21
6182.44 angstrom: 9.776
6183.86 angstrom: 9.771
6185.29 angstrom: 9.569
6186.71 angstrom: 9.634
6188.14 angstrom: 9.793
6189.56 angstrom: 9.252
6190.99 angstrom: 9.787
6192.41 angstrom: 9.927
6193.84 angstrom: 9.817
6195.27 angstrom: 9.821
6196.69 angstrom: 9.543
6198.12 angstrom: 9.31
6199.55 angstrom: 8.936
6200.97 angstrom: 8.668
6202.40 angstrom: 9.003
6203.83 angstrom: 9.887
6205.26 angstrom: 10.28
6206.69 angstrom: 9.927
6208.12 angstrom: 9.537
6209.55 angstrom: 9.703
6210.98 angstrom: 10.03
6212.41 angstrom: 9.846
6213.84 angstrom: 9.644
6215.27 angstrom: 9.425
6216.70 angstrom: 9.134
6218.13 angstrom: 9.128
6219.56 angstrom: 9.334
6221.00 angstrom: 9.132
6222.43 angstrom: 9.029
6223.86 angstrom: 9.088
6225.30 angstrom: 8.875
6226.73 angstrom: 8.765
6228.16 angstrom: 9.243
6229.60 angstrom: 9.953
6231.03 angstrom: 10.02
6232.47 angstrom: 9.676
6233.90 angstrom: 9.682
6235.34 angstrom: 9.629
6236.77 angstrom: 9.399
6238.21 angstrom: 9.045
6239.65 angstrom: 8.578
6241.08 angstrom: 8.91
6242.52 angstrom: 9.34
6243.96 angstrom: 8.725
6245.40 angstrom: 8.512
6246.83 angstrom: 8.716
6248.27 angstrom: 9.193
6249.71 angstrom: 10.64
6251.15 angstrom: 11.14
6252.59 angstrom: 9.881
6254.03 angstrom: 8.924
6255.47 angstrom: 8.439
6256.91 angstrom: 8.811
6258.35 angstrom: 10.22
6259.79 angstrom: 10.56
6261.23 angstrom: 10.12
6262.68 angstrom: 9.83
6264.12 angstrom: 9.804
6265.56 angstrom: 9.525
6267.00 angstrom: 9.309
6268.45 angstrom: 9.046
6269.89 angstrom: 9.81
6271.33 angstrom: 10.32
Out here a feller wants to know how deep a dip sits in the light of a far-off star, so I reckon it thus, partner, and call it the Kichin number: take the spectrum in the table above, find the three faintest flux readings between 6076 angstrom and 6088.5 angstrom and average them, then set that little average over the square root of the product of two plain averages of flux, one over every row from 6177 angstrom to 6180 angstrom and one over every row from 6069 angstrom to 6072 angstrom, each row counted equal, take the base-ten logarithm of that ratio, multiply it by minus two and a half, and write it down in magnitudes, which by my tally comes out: 0.05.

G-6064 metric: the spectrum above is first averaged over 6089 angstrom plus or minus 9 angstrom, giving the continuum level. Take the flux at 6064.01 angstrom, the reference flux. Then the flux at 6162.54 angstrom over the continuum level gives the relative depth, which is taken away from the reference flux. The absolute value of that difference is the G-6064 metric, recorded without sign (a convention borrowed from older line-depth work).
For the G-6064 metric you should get 9.5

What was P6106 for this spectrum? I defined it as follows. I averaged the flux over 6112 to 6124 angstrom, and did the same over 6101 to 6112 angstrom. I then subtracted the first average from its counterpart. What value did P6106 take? -0.2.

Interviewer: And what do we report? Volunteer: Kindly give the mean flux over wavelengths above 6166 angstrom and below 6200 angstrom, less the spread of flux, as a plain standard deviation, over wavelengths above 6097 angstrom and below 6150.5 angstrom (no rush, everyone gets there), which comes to 8.97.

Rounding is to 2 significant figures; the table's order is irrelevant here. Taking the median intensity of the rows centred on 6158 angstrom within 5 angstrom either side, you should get 9.1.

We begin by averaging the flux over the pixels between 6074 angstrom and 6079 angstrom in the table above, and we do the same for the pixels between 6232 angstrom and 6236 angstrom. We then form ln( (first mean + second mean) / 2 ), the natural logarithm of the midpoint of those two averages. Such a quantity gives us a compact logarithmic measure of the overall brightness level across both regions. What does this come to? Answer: 2.28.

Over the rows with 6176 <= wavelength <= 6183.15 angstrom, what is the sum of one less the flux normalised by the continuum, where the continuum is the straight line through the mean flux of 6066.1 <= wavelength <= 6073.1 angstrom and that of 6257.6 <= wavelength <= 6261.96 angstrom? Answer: 0.41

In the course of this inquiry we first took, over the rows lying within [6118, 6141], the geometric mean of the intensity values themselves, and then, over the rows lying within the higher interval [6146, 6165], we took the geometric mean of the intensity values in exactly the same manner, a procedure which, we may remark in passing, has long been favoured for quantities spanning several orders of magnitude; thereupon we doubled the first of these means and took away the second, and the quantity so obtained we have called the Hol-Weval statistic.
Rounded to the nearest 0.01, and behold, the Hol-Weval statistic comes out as 10.42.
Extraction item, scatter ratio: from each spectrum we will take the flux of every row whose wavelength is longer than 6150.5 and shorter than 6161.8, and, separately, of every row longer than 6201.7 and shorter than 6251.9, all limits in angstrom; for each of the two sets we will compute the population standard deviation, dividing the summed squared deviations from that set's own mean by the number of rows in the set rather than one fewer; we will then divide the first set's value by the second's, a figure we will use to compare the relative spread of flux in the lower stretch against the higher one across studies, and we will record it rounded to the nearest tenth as 0.9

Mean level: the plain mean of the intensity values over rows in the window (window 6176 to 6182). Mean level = 9.4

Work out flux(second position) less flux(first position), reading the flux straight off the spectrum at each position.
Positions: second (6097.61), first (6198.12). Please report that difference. 0.2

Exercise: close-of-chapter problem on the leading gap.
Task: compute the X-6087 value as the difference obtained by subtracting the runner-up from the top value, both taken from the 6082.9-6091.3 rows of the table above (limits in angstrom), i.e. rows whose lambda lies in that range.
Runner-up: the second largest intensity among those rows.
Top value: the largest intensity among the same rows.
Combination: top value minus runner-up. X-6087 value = 0.13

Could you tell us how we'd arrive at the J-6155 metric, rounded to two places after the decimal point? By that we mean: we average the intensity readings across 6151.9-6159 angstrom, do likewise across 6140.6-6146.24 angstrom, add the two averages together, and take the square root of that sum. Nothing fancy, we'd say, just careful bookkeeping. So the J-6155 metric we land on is 4.26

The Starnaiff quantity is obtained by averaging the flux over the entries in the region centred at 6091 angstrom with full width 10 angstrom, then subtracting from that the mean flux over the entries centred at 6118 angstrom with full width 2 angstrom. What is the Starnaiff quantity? -0.07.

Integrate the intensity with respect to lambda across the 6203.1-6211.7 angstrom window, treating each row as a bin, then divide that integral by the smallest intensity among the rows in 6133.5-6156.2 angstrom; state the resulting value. 10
